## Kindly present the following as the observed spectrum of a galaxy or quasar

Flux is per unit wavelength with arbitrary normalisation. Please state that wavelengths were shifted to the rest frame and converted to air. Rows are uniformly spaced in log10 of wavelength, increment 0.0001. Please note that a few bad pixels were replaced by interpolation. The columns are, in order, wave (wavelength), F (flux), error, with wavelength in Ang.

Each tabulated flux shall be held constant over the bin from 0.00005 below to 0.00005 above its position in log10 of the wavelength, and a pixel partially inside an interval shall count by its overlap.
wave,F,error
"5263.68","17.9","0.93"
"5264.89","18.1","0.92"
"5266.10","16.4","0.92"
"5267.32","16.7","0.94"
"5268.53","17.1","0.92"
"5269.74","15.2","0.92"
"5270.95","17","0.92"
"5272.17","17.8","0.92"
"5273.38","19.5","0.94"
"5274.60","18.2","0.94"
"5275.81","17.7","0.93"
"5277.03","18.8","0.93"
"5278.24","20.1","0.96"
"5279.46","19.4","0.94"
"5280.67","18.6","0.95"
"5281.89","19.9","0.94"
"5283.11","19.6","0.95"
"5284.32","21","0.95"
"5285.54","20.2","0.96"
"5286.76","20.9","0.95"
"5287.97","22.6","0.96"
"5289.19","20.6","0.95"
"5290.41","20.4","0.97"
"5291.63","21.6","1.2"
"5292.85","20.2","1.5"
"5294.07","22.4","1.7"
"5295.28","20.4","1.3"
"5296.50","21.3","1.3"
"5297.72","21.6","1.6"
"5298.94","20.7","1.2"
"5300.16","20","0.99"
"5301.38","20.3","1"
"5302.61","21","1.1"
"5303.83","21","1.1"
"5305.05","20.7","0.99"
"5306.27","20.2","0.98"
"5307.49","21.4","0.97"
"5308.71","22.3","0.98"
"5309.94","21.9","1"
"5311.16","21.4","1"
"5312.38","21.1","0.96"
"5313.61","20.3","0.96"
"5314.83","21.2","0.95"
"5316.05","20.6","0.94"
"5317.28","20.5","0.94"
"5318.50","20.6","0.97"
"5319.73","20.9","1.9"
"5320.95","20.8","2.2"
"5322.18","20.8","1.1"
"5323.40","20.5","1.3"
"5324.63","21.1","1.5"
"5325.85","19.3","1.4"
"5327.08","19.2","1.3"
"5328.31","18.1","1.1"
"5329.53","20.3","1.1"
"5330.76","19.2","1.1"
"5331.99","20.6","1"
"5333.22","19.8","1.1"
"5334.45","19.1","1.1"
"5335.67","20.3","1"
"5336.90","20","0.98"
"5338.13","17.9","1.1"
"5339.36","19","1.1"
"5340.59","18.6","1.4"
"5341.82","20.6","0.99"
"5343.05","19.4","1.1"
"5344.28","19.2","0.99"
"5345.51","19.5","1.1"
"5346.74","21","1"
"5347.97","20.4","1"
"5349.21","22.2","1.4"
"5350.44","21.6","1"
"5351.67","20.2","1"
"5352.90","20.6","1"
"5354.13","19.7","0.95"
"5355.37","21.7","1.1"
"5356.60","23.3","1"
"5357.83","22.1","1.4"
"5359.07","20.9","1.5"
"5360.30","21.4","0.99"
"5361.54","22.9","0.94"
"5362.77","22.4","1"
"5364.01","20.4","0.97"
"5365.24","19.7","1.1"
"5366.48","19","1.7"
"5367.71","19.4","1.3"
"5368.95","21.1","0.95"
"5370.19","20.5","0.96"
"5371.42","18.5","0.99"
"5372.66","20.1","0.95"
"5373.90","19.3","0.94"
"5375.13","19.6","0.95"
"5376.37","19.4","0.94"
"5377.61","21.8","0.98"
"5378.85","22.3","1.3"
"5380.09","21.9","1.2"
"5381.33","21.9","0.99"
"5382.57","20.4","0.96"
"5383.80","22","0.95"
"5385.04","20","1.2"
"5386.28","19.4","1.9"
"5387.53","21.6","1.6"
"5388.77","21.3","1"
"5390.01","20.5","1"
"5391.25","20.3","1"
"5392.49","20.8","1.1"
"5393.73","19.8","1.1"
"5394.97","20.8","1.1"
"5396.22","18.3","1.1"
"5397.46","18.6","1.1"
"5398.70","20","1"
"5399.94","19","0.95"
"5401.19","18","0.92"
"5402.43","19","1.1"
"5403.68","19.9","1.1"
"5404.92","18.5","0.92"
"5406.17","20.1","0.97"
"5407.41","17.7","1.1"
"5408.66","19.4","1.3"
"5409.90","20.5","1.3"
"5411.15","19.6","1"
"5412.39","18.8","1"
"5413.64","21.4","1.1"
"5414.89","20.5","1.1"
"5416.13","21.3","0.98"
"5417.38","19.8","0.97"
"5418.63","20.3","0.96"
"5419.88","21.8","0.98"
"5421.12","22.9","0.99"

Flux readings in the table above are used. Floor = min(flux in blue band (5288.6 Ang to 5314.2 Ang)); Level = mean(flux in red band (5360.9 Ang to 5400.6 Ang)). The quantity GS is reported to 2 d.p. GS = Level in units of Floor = 1.02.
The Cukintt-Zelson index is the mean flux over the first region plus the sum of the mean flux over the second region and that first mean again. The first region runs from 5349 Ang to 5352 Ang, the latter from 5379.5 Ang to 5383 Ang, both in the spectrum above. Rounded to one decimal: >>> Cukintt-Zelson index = 64.1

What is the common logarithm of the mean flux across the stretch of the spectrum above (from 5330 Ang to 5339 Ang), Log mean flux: 1.29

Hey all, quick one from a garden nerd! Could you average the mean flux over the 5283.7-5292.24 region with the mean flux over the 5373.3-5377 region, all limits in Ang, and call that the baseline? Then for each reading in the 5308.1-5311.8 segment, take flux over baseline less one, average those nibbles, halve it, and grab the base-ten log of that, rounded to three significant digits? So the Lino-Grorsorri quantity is -1.40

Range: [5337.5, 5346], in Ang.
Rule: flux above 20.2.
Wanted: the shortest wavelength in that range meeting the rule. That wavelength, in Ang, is 5341.82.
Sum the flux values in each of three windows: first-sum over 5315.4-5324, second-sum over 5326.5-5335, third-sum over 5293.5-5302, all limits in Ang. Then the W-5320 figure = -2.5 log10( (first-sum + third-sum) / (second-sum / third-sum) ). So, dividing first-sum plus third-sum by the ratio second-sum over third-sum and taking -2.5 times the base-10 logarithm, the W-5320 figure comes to -6.24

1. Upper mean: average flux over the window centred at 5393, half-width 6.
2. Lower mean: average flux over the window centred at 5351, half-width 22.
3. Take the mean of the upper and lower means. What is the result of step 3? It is 20.3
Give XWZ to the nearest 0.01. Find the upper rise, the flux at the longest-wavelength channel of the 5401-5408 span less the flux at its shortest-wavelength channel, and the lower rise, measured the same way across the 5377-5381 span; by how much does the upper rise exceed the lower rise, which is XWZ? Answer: -0.40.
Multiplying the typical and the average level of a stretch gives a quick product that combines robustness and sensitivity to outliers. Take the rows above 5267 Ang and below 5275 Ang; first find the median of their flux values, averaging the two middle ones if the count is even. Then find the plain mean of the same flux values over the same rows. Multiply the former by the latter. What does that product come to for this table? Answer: 297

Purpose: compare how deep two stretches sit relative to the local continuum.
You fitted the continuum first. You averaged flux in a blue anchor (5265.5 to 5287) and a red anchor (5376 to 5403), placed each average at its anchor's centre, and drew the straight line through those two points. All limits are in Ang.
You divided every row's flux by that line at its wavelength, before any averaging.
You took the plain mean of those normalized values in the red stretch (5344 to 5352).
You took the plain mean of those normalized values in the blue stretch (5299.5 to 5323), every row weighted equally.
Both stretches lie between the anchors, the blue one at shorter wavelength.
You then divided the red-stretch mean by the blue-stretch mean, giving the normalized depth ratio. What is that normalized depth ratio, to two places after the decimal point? 0.96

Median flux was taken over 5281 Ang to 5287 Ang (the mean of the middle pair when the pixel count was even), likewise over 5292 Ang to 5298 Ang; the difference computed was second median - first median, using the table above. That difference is 1.1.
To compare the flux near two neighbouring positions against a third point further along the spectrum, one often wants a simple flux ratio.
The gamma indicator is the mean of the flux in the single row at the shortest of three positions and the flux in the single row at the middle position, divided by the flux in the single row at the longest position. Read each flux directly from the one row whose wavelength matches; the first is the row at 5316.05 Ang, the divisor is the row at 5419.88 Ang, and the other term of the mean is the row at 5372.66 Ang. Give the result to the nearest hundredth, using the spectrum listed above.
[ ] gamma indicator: 0.93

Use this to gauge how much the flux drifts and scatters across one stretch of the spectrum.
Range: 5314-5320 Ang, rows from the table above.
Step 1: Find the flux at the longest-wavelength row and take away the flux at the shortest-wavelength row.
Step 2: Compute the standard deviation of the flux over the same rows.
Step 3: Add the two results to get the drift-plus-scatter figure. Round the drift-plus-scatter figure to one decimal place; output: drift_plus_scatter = 0.0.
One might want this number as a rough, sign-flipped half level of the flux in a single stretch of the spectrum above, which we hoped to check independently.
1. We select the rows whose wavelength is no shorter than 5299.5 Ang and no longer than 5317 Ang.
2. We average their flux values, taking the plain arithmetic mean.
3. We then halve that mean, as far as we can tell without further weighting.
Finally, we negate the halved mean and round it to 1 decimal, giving -10.5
